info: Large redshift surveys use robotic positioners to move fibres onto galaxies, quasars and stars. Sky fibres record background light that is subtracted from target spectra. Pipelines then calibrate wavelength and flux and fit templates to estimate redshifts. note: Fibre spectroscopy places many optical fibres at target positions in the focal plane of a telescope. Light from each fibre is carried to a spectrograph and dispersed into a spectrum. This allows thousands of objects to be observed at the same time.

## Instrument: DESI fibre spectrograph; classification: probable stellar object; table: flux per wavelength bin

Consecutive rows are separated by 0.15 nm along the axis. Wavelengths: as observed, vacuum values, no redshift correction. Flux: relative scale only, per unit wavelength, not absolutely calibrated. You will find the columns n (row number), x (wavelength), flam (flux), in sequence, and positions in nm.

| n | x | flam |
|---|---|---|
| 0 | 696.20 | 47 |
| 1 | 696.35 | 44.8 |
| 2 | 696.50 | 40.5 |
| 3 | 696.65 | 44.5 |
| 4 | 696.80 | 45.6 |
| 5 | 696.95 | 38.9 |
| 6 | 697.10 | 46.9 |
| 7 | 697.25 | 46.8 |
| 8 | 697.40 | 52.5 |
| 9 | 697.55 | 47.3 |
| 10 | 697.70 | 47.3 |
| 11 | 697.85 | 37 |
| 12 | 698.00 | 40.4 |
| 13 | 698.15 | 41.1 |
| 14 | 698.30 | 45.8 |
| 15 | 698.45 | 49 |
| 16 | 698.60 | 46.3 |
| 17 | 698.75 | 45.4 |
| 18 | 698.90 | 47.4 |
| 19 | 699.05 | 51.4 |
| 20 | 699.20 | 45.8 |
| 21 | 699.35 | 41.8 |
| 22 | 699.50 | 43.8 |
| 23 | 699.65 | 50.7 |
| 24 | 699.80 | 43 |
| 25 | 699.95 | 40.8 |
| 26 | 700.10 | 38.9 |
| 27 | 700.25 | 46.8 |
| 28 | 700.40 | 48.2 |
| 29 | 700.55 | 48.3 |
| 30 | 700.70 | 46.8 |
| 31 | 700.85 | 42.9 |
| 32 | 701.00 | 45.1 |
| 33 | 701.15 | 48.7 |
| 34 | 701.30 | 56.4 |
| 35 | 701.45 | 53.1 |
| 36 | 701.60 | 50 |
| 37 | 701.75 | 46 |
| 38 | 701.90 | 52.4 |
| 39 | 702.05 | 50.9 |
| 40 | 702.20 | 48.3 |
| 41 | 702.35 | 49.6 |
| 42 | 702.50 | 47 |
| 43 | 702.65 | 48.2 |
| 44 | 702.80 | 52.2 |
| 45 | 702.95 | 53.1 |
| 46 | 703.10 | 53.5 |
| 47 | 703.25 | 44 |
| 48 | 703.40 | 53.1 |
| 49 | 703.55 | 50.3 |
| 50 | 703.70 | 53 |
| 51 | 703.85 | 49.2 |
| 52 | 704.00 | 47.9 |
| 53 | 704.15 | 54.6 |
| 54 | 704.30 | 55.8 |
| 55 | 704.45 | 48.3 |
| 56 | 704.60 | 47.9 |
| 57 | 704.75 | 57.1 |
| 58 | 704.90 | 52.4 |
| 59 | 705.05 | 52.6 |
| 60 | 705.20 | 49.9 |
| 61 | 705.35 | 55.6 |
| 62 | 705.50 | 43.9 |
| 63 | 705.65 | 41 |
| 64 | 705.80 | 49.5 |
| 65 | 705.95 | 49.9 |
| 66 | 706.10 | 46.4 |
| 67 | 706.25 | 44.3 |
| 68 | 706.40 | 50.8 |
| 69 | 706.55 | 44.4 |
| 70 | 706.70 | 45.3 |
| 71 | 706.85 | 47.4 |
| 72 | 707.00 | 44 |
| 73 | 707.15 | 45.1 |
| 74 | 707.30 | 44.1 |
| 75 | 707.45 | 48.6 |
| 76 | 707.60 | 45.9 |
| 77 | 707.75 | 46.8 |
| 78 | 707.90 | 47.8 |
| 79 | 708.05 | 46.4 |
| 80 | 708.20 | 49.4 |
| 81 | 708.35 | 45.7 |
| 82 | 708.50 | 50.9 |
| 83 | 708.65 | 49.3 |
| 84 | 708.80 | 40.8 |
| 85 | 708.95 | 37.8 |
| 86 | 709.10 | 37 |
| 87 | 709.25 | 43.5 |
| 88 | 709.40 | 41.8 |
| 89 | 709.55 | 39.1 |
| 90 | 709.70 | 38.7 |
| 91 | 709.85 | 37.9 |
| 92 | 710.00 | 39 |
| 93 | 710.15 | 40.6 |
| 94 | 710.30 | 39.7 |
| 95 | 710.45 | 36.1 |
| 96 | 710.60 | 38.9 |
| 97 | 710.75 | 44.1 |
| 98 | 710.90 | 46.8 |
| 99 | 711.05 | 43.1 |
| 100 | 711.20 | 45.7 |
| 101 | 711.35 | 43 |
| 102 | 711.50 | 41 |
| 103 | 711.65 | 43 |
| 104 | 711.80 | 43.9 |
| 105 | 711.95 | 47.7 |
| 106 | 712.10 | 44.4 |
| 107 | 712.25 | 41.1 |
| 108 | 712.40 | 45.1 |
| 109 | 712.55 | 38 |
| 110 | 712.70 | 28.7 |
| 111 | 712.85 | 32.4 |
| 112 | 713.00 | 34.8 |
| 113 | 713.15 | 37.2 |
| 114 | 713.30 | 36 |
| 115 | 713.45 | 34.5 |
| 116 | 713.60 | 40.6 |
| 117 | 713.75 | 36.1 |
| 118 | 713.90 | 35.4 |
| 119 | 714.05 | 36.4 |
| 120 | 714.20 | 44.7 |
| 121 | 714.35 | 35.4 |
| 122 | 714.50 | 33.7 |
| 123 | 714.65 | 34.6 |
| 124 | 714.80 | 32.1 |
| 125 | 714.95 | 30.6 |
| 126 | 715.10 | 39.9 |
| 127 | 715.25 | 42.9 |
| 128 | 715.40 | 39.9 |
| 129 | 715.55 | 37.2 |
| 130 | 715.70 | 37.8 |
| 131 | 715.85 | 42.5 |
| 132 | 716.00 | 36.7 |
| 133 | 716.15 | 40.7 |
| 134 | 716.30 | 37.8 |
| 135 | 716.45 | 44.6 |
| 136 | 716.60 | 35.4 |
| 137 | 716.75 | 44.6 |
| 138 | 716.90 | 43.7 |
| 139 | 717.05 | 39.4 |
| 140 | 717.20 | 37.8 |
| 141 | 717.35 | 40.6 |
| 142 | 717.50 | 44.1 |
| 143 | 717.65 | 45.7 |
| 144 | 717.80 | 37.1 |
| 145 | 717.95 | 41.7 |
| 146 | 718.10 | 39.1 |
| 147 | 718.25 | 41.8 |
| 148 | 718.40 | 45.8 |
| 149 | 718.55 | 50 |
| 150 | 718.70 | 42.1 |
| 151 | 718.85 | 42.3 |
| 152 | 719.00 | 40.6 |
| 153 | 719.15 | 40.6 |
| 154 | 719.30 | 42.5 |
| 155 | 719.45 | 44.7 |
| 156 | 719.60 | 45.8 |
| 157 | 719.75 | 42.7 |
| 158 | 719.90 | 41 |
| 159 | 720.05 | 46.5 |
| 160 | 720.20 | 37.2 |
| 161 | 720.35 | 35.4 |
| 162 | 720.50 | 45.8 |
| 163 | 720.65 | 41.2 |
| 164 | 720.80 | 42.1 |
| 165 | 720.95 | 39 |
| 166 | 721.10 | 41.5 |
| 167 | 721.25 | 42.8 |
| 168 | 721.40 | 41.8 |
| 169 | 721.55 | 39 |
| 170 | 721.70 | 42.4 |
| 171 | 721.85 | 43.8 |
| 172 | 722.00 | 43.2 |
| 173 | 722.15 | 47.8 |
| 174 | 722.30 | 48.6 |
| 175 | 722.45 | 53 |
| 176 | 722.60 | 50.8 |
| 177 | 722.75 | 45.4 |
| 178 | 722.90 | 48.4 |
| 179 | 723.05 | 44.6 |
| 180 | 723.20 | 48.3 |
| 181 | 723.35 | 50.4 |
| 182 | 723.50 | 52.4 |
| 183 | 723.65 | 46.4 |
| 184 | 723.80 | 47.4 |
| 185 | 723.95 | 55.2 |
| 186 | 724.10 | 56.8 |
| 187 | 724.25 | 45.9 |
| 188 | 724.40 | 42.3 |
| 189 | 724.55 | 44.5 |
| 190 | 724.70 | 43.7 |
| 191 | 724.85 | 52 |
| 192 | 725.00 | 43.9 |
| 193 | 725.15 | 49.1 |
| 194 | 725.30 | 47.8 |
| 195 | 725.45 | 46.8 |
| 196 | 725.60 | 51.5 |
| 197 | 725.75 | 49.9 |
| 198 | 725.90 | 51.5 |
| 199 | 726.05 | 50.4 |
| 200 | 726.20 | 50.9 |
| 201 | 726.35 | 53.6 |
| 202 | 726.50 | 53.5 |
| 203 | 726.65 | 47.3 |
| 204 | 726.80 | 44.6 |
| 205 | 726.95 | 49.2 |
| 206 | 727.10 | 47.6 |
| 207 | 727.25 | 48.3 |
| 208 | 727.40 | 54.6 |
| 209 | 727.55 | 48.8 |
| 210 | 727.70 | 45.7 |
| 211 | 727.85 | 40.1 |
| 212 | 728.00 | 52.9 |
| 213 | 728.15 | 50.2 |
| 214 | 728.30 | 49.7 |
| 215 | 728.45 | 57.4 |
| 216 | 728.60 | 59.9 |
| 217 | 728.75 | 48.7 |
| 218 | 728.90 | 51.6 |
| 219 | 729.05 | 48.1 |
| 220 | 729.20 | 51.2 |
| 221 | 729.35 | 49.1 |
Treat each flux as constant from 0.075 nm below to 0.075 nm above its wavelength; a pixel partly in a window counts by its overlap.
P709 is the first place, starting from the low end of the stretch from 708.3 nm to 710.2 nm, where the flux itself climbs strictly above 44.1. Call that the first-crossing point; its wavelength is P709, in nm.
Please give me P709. 708.35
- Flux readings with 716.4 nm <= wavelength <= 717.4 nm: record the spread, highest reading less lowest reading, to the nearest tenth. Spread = 9.2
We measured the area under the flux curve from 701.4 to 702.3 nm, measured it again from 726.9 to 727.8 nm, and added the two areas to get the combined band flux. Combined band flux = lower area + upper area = 89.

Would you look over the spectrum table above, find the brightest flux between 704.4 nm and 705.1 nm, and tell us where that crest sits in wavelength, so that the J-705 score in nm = 704.75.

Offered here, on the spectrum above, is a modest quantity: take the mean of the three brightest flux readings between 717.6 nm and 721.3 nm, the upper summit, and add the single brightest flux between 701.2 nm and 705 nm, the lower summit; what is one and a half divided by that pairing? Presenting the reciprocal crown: 0.0143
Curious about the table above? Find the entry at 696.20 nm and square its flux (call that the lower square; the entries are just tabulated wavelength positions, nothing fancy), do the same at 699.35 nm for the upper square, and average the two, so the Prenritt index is 1978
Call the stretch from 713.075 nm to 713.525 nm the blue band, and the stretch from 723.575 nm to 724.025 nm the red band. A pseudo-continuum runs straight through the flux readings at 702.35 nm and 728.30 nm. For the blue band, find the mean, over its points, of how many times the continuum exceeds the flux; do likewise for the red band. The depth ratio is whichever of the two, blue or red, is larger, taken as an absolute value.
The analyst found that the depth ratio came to 1.38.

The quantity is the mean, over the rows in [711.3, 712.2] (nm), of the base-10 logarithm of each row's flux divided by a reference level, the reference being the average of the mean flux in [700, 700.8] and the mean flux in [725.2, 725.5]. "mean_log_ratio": -0.027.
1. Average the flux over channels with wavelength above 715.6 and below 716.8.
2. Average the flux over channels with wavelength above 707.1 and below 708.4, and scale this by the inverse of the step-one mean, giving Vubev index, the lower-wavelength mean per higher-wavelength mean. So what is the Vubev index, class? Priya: 1.17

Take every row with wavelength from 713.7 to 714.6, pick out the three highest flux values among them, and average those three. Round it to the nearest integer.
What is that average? 39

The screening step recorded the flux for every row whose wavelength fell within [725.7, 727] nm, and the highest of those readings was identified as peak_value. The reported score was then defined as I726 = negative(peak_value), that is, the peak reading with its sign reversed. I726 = -54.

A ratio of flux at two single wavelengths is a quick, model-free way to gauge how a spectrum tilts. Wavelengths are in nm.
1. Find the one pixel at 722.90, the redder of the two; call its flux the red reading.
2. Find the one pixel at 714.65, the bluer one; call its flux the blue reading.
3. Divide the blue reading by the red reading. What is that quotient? 0.7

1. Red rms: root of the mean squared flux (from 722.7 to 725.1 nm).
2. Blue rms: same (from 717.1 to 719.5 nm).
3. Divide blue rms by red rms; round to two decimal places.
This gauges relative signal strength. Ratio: 0.88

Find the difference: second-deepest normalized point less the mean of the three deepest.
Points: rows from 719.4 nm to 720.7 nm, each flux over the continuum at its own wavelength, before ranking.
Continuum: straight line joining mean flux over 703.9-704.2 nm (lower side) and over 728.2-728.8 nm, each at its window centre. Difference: -0.0127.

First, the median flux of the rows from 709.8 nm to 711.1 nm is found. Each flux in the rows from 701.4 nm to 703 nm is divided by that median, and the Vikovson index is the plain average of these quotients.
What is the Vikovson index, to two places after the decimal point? 1.26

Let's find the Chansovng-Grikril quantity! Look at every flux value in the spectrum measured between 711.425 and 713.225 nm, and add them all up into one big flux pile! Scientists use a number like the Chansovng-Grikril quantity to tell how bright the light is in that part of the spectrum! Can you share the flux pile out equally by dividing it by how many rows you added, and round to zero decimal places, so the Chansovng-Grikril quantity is 40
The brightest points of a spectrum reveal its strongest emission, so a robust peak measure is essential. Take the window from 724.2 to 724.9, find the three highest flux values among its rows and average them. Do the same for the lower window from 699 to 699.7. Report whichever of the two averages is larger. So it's 49.3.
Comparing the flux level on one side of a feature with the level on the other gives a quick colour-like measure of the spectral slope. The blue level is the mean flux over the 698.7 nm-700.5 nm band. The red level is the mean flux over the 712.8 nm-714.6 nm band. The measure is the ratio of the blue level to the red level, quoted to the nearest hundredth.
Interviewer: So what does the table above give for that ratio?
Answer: 1.24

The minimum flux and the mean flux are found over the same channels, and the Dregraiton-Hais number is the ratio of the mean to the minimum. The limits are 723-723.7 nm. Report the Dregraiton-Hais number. 1.09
